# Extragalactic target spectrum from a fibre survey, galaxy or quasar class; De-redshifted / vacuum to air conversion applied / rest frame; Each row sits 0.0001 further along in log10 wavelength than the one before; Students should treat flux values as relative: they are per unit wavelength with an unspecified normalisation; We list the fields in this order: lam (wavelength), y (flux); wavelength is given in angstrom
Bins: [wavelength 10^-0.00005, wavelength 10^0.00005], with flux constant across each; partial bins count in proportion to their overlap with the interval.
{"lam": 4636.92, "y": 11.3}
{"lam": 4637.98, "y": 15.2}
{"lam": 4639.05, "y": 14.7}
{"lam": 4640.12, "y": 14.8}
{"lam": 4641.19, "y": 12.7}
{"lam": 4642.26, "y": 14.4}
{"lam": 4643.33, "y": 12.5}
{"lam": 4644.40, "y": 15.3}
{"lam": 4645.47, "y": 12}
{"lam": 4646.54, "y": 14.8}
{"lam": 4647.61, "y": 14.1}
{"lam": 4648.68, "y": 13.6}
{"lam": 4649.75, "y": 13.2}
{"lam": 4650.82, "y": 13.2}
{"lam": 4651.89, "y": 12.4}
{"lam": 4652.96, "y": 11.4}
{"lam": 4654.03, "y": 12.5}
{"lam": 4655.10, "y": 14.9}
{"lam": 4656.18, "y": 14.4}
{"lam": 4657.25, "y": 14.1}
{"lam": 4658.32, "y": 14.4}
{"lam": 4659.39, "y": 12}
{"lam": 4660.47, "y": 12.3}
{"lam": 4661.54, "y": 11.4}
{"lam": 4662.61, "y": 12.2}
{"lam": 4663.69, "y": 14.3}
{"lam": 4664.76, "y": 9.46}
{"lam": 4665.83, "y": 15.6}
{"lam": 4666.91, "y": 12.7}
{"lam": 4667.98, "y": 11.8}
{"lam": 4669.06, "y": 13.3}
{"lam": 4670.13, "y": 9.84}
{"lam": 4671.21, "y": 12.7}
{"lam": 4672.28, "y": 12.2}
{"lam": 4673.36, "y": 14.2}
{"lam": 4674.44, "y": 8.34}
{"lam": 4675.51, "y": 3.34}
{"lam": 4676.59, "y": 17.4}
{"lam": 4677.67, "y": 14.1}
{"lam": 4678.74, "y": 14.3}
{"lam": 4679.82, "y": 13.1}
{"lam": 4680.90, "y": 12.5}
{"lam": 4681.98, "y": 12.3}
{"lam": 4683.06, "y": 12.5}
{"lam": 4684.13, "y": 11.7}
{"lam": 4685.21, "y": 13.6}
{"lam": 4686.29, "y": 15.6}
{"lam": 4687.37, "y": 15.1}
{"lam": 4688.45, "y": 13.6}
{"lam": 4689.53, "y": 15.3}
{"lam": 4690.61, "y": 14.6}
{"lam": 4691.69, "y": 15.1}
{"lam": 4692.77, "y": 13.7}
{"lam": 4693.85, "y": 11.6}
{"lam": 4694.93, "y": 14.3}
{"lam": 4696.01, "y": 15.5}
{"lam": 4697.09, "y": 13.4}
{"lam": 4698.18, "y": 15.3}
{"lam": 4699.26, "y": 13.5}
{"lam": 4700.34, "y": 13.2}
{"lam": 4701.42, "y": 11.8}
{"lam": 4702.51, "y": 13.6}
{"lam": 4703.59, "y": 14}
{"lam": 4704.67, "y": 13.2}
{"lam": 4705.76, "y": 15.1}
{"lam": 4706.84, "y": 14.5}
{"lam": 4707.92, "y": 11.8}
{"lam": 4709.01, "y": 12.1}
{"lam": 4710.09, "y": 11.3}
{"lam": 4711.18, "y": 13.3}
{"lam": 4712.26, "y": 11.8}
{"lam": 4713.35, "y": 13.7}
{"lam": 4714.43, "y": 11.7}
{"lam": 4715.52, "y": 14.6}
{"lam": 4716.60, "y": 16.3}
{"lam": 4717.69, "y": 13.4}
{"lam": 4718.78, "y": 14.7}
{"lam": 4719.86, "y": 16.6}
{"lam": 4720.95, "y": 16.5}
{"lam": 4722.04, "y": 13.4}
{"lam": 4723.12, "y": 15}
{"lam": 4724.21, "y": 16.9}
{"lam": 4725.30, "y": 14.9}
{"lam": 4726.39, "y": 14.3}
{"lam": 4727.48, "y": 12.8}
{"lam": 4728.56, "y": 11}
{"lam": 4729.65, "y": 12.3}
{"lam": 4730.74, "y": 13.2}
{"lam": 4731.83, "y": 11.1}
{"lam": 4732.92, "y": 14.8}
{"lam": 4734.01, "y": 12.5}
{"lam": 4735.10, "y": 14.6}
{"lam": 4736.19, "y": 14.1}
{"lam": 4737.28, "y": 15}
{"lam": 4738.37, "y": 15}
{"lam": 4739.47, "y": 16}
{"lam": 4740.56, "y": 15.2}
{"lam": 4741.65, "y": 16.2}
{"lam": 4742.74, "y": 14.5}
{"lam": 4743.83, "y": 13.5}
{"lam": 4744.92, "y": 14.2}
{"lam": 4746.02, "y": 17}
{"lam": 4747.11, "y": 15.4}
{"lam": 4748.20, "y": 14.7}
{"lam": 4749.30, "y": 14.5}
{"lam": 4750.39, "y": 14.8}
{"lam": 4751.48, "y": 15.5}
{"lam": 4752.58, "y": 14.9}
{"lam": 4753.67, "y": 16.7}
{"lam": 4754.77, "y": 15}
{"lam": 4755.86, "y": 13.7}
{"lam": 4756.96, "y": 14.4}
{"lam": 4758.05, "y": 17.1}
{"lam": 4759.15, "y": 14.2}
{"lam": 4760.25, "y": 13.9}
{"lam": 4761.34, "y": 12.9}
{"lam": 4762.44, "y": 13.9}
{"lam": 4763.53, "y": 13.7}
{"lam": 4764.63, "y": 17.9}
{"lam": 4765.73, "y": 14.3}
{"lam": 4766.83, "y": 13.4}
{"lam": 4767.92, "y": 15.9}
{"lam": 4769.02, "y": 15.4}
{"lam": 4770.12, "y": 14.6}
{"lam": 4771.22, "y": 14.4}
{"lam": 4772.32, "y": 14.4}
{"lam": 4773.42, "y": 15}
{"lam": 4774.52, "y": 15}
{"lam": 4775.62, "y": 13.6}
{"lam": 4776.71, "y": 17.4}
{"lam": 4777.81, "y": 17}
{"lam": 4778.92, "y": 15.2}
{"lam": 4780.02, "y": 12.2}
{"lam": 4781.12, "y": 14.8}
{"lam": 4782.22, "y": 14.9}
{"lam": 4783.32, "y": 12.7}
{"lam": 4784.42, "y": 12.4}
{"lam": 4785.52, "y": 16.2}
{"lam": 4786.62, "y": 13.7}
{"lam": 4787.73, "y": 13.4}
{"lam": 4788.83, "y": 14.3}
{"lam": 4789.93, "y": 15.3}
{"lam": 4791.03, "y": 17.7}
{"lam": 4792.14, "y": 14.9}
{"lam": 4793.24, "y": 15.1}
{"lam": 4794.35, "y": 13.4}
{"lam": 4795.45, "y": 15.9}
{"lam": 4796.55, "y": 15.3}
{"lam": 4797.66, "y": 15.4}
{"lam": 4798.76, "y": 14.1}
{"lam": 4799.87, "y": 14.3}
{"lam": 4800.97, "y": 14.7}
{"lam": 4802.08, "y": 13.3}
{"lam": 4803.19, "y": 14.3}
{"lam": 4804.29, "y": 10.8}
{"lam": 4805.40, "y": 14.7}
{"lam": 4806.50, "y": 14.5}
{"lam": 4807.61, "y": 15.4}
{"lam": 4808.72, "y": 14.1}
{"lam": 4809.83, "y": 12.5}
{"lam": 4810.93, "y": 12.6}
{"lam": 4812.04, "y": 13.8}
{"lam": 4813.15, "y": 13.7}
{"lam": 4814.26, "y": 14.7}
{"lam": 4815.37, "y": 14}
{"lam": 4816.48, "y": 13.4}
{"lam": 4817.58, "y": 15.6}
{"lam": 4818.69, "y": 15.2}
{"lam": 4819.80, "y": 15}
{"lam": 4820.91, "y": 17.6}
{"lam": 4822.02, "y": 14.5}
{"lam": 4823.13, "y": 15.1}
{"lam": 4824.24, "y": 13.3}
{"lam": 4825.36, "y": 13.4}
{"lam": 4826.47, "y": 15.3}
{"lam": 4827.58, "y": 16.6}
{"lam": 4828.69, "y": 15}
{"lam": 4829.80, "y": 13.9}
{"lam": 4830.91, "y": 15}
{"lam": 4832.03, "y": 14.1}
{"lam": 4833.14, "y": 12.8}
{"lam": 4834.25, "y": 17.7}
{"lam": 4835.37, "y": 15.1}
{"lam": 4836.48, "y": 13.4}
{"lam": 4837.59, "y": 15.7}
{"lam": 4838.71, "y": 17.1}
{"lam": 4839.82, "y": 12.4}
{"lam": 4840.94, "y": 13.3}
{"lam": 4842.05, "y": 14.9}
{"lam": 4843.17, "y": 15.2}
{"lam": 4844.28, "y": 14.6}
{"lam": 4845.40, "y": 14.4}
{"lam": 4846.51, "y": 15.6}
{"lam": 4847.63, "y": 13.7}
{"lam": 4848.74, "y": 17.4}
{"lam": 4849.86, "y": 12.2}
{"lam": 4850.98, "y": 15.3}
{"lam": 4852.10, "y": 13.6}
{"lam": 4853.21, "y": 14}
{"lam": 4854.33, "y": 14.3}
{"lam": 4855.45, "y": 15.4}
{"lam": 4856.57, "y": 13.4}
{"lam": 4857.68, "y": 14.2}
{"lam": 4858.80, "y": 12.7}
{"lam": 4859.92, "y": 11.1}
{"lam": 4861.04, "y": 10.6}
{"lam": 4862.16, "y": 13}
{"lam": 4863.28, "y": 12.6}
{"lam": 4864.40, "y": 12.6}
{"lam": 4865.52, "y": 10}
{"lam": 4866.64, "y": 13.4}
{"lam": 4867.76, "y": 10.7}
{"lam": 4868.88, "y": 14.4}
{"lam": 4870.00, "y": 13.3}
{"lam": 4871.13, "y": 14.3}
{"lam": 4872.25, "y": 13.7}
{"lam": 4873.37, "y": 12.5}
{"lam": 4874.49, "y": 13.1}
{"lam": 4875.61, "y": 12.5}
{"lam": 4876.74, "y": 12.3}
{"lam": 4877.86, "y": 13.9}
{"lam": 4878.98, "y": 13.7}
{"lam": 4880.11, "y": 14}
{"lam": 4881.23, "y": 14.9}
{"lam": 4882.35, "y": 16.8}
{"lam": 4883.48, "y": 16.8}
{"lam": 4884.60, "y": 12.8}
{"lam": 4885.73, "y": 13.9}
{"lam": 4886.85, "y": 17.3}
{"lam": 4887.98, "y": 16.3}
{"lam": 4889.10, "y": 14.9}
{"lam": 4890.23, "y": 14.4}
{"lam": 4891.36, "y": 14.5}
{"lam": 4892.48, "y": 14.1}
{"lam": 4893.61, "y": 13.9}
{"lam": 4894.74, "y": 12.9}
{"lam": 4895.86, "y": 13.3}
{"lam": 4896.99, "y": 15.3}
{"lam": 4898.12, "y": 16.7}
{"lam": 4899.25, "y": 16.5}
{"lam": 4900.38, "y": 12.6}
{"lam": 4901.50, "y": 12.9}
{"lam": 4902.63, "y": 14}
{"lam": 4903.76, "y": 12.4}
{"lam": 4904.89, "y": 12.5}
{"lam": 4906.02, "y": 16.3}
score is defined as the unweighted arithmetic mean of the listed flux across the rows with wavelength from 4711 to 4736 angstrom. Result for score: 13.9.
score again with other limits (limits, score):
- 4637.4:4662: 13.5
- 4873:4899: 14.4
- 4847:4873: 13.3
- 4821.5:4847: 14.7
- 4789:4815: 14.4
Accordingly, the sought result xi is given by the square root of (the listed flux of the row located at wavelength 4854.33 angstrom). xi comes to 3.78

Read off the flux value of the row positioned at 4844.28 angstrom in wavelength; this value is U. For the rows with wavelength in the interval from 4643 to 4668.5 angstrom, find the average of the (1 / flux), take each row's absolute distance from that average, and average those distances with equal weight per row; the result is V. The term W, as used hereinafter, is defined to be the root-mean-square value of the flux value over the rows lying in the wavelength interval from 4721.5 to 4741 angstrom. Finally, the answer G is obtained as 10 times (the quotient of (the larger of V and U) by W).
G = 10.4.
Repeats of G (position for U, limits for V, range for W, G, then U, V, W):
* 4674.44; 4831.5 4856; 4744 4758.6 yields 5.5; 8.34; 0.0055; 15.3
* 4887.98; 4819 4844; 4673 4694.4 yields 12.2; 16.3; 0.0053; 13.4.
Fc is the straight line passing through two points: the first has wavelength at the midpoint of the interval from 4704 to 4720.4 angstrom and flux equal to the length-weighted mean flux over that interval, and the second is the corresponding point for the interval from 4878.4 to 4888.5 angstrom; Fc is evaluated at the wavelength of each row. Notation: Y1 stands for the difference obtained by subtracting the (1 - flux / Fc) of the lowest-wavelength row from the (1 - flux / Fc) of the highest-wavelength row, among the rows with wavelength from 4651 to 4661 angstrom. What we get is 0.013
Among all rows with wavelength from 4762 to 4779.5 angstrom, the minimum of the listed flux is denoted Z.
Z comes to 13.4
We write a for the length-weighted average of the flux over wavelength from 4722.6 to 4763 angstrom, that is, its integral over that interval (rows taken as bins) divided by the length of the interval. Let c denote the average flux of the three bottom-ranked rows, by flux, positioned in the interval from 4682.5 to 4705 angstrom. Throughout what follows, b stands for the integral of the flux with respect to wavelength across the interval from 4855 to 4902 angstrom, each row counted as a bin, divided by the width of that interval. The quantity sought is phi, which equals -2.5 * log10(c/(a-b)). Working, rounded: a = 14.5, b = 13.8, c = 11.7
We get -3.04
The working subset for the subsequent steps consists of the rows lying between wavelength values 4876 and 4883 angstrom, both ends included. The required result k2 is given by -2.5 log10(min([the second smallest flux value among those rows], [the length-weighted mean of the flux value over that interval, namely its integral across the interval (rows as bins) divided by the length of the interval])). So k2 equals -2.84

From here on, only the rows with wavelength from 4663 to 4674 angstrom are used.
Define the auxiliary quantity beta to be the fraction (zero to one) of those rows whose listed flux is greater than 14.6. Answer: 0.10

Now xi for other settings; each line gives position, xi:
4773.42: 3.87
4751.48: 3.94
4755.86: 3.70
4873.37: 3.54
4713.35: 3.70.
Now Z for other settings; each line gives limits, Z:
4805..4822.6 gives 12.5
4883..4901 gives 12.6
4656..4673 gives 9.46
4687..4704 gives 11.6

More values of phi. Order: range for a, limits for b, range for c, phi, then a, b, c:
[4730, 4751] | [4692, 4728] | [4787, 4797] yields -3.32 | 14.5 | 13.9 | 13.7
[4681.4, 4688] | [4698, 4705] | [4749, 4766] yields -6.91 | 13.5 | 13.4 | 13.4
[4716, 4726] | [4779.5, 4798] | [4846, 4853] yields -3.16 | 15.3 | 14.6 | 13.2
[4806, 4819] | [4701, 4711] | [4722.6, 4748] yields -2.60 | 14.1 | 13.1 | 11.5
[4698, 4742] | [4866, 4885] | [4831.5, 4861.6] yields -4.48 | 13.9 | 13.7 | 11.3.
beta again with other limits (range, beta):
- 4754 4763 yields 0.25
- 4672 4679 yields 0.14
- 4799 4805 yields 0.20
